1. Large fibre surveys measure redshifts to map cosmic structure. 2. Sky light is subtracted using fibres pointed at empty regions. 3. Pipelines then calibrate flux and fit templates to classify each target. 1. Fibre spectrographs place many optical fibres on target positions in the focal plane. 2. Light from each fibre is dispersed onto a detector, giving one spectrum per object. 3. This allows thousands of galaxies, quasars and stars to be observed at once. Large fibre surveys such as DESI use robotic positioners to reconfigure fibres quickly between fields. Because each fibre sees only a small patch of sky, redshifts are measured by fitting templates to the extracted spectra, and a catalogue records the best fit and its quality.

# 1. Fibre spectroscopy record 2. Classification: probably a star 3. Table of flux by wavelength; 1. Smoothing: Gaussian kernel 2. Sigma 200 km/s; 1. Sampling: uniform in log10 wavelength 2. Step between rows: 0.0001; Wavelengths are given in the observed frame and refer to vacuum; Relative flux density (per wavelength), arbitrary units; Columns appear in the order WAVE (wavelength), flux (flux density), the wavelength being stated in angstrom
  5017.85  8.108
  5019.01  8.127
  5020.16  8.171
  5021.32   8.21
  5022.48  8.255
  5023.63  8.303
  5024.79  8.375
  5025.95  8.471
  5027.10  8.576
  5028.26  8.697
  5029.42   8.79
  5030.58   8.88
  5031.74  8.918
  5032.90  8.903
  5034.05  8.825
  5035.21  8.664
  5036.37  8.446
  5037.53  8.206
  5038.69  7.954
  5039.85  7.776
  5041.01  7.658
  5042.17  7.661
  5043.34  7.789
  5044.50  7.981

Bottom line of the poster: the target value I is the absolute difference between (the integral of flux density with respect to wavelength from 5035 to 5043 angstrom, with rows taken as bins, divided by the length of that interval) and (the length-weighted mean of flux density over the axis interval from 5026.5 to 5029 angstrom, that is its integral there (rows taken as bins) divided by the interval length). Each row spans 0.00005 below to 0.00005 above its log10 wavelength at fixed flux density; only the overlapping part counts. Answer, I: 0.65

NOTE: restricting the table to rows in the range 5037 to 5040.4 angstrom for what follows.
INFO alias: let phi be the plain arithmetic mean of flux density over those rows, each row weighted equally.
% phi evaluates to 7.98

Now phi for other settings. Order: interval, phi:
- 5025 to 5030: 8.63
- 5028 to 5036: 8.81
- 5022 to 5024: 8.28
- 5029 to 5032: 8.86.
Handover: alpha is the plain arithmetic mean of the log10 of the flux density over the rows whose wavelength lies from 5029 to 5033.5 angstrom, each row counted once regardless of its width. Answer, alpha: 0.948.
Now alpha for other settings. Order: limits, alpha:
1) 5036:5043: 0.900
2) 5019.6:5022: 0.913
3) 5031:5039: 0.932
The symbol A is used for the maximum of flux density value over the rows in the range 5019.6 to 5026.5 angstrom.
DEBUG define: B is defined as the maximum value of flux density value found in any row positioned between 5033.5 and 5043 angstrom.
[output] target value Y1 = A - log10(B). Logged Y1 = 7.5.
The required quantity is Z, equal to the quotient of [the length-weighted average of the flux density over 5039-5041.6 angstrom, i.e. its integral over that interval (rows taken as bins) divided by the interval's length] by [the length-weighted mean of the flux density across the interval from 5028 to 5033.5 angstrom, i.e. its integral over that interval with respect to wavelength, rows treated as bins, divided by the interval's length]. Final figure 0.88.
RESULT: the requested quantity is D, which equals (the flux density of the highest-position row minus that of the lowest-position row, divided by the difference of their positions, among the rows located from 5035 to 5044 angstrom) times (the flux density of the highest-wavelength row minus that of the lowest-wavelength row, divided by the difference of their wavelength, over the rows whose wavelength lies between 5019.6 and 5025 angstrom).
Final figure -0.0047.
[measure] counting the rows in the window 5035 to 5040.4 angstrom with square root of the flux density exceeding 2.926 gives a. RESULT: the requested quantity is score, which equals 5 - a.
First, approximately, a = 1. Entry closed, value 4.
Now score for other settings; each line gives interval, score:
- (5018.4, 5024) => 5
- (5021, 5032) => 0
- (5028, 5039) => -2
